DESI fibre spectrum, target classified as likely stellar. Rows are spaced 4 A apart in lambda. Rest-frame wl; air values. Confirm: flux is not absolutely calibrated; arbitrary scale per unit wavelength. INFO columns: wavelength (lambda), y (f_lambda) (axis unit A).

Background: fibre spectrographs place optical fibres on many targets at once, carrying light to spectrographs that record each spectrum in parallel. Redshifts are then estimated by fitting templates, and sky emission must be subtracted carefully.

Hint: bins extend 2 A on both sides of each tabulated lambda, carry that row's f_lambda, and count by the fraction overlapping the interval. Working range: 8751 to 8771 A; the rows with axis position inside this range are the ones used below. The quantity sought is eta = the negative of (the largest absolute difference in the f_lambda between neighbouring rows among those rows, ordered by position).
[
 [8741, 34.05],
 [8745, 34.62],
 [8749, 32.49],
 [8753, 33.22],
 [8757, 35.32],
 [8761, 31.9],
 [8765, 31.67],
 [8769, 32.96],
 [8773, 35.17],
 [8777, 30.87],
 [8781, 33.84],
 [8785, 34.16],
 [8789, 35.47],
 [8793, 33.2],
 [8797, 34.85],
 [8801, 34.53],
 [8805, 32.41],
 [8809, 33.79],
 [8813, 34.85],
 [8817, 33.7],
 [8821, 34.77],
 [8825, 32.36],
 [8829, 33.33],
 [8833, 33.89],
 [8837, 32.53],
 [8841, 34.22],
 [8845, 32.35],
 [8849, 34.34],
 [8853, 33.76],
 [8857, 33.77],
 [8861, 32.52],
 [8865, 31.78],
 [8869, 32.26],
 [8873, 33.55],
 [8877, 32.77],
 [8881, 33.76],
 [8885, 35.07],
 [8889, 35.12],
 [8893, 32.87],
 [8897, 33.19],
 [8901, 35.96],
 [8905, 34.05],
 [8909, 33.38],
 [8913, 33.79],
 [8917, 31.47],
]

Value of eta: -3.4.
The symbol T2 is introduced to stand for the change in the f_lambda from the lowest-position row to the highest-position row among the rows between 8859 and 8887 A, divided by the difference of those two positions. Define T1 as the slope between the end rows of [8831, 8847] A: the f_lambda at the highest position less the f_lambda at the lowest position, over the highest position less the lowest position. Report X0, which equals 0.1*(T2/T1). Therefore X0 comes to -0.08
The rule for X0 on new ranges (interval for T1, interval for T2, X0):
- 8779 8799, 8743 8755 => -0.28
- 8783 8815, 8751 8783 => 0.09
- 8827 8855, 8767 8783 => 0.41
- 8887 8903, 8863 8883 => 0.18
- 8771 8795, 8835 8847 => 0.02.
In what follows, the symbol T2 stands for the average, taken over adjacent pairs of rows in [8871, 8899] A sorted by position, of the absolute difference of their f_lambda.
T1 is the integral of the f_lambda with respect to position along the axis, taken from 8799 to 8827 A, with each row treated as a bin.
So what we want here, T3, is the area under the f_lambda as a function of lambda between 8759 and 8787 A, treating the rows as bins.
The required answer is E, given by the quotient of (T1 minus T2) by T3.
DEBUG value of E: 1.02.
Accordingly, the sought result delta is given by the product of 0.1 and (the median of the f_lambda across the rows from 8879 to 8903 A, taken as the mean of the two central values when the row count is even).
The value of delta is 3.44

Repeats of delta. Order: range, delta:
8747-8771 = 3.27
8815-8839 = 3.35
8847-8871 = 3.31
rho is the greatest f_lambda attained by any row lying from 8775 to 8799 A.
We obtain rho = 35.47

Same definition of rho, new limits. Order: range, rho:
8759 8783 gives 35.17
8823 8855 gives 34.34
